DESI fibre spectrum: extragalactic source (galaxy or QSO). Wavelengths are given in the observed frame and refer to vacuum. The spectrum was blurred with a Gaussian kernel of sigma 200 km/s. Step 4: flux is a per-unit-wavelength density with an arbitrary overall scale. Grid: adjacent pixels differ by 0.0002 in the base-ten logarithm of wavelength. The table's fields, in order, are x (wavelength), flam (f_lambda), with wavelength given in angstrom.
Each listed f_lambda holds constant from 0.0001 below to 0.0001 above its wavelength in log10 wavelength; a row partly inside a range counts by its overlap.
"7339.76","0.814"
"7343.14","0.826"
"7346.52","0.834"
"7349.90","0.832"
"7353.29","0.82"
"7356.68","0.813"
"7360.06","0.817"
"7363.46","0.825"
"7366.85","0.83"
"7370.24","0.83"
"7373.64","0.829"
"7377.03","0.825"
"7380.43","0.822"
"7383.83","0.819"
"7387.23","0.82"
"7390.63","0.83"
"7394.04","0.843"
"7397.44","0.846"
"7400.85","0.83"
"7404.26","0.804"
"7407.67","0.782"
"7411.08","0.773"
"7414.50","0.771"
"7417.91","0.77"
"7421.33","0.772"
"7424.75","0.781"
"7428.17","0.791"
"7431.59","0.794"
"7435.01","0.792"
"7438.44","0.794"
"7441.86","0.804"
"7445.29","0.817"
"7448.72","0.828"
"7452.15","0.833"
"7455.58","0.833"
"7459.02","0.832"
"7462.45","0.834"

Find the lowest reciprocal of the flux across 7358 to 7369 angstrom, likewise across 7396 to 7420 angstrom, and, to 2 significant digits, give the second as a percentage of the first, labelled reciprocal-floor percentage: 98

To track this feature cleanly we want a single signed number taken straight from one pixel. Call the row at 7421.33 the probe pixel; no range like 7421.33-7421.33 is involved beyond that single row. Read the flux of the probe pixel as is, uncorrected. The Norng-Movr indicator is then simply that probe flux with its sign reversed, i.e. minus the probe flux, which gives -0.772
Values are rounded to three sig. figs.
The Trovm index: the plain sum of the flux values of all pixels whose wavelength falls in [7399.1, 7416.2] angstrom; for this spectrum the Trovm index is 3.96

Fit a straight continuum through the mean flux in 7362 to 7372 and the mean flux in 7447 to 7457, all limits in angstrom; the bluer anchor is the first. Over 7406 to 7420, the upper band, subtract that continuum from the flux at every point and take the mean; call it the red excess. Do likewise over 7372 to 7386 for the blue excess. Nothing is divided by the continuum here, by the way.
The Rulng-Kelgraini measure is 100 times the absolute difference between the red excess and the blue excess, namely 5.1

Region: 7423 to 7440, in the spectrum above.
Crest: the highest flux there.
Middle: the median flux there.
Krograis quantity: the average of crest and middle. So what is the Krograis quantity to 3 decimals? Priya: 0.793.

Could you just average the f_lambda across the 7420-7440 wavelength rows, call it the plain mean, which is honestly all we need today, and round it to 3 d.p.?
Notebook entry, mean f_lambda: 0.787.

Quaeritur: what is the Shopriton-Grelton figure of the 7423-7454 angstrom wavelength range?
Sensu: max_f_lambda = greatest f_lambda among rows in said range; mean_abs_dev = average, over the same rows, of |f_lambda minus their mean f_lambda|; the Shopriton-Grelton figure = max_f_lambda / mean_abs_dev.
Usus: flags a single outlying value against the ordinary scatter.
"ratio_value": 56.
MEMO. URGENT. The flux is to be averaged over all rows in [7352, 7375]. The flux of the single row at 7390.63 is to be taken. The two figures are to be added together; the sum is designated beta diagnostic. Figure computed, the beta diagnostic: 1.65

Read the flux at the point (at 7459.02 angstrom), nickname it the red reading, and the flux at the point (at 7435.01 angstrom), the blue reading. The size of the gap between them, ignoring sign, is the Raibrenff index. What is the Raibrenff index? 0.040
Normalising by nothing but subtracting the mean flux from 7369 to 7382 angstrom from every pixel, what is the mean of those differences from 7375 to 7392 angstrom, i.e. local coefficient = 0.00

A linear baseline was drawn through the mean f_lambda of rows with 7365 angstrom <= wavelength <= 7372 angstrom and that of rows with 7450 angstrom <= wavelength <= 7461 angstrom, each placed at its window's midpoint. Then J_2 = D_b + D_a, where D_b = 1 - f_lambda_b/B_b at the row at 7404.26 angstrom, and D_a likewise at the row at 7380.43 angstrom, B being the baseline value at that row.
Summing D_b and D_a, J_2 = 0.043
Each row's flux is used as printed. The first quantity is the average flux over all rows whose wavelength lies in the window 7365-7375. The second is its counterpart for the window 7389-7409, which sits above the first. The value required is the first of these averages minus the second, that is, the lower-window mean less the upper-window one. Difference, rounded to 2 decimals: 0.01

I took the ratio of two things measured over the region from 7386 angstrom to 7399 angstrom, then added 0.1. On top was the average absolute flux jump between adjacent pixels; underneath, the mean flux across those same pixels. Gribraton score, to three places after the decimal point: 0.110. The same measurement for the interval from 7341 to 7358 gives 0.109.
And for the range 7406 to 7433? 0.107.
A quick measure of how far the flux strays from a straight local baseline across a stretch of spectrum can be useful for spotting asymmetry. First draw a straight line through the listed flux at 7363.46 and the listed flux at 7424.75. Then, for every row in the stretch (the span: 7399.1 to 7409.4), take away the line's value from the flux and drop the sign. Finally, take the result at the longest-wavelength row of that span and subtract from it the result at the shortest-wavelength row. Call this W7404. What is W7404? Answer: -0.021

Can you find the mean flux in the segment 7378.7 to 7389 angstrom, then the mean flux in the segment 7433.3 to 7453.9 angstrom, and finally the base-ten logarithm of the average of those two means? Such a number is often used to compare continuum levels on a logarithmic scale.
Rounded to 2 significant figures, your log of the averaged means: -0.088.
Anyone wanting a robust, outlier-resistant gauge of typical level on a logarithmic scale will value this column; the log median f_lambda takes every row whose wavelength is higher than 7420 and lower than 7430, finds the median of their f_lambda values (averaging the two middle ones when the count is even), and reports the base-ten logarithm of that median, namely -0.107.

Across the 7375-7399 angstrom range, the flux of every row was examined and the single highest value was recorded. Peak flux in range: 0.846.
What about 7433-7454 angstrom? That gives 0.833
